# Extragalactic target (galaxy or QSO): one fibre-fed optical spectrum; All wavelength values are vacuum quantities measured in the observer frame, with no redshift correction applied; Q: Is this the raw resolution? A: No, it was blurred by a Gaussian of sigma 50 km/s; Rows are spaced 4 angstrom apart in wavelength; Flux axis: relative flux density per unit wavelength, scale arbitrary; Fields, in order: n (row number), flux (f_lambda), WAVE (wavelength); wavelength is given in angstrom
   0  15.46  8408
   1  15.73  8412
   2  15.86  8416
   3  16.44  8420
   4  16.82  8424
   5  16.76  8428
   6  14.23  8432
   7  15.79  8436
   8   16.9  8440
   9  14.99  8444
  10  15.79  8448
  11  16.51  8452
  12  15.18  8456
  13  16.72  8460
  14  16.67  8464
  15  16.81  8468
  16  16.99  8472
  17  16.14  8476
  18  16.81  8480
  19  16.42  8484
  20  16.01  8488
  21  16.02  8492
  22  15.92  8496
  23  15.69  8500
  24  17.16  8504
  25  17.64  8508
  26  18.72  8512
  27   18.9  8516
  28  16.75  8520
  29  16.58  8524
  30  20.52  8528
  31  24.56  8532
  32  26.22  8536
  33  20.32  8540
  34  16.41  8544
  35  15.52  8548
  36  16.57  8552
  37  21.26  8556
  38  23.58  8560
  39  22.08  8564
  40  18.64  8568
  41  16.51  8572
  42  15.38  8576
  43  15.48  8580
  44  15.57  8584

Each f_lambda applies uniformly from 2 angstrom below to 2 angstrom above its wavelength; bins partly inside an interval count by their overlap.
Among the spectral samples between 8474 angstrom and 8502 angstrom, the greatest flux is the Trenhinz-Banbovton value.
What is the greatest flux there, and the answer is 16.81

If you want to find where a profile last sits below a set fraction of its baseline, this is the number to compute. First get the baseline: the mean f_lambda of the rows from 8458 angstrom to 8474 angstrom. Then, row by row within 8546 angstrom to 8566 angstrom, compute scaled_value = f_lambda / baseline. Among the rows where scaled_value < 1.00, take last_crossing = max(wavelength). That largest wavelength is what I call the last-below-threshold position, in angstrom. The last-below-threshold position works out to 8552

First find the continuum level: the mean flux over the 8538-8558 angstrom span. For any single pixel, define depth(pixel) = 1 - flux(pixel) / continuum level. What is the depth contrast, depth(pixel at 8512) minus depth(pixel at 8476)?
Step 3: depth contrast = -0.14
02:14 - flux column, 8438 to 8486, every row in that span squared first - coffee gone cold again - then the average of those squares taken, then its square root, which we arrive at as 16.3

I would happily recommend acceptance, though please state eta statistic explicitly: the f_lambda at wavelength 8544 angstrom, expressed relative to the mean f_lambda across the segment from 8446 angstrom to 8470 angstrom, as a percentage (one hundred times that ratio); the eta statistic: 101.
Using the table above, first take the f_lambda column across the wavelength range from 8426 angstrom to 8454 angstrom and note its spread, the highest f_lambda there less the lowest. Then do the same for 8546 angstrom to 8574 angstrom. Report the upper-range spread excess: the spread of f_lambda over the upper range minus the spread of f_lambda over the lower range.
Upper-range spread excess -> 5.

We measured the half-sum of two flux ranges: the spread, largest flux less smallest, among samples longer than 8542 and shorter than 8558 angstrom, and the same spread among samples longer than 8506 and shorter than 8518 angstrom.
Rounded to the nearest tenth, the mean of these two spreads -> 3.5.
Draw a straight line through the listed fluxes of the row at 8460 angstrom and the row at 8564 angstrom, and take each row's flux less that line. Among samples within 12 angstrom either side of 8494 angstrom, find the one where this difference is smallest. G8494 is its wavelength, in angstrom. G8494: 8500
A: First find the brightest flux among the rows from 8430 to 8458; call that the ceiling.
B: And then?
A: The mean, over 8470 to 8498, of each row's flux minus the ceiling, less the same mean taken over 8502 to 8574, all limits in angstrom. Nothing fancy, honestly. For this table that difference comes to -3.0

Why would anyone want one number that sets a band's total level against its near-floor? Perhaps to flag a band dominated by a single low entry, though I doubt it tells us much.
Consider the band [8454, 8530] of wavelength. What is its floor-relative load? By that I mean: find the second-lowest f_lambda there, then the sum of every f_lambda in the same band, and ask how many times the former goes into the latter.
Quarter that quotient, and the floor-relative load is 5.1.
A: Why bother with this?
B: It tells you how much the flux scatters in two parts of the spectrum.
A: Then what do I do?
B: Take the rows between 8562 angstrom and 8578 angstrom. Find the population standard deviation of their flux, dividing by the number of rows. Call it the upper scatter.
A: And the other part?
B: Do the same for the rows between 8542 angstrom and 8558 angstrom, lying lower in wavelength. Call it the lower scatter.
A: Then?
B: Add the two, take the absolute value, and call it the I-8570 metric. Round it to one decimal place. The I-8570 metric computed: 4.8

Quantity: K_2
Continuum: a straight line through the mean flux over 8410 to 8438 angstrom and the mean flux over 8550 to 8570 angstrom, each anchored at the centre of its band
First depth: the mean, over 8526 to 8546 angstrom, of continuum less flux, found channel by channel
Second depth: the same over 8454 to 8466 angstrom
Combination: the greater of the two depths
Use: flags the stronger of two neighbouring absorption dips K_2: 0.94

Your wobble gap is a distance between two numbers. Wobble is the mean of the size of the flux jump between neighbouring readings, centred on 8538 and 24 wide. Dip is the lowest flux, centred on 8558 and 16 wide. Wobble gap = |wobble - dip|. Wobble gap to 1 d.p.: 13.3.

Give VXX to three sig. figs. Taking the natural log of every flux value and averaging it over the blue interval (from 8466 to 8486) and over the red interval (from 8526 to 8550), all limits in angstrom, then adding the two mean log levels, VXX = 5.82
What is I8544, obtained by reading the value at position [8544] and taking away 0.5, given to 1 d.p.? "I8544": 15.9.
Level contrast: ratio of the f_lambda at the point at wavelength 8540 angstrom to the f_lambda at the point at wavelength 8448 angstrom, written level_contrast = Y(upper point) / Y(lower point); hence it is 1.29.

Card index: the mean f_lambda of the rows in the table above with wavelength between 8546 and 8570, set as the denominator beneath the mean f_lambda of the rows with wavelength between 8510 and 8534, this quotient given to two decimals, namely 0.99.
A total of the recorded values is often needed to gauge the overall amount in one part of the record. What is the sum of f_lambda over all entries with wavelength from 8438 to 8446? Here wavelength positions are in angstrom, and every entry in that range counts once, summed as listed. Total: 31.9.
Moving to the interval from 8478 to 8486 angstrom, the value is 33.2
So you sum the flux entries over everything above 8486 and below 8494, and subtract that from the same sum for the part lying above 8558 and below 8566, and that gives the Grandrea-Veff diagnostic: 14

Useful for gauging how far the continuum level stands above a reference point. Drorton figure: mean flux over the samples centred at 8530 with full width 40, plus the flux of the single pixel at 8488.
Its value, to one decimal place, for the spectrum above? 35.5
